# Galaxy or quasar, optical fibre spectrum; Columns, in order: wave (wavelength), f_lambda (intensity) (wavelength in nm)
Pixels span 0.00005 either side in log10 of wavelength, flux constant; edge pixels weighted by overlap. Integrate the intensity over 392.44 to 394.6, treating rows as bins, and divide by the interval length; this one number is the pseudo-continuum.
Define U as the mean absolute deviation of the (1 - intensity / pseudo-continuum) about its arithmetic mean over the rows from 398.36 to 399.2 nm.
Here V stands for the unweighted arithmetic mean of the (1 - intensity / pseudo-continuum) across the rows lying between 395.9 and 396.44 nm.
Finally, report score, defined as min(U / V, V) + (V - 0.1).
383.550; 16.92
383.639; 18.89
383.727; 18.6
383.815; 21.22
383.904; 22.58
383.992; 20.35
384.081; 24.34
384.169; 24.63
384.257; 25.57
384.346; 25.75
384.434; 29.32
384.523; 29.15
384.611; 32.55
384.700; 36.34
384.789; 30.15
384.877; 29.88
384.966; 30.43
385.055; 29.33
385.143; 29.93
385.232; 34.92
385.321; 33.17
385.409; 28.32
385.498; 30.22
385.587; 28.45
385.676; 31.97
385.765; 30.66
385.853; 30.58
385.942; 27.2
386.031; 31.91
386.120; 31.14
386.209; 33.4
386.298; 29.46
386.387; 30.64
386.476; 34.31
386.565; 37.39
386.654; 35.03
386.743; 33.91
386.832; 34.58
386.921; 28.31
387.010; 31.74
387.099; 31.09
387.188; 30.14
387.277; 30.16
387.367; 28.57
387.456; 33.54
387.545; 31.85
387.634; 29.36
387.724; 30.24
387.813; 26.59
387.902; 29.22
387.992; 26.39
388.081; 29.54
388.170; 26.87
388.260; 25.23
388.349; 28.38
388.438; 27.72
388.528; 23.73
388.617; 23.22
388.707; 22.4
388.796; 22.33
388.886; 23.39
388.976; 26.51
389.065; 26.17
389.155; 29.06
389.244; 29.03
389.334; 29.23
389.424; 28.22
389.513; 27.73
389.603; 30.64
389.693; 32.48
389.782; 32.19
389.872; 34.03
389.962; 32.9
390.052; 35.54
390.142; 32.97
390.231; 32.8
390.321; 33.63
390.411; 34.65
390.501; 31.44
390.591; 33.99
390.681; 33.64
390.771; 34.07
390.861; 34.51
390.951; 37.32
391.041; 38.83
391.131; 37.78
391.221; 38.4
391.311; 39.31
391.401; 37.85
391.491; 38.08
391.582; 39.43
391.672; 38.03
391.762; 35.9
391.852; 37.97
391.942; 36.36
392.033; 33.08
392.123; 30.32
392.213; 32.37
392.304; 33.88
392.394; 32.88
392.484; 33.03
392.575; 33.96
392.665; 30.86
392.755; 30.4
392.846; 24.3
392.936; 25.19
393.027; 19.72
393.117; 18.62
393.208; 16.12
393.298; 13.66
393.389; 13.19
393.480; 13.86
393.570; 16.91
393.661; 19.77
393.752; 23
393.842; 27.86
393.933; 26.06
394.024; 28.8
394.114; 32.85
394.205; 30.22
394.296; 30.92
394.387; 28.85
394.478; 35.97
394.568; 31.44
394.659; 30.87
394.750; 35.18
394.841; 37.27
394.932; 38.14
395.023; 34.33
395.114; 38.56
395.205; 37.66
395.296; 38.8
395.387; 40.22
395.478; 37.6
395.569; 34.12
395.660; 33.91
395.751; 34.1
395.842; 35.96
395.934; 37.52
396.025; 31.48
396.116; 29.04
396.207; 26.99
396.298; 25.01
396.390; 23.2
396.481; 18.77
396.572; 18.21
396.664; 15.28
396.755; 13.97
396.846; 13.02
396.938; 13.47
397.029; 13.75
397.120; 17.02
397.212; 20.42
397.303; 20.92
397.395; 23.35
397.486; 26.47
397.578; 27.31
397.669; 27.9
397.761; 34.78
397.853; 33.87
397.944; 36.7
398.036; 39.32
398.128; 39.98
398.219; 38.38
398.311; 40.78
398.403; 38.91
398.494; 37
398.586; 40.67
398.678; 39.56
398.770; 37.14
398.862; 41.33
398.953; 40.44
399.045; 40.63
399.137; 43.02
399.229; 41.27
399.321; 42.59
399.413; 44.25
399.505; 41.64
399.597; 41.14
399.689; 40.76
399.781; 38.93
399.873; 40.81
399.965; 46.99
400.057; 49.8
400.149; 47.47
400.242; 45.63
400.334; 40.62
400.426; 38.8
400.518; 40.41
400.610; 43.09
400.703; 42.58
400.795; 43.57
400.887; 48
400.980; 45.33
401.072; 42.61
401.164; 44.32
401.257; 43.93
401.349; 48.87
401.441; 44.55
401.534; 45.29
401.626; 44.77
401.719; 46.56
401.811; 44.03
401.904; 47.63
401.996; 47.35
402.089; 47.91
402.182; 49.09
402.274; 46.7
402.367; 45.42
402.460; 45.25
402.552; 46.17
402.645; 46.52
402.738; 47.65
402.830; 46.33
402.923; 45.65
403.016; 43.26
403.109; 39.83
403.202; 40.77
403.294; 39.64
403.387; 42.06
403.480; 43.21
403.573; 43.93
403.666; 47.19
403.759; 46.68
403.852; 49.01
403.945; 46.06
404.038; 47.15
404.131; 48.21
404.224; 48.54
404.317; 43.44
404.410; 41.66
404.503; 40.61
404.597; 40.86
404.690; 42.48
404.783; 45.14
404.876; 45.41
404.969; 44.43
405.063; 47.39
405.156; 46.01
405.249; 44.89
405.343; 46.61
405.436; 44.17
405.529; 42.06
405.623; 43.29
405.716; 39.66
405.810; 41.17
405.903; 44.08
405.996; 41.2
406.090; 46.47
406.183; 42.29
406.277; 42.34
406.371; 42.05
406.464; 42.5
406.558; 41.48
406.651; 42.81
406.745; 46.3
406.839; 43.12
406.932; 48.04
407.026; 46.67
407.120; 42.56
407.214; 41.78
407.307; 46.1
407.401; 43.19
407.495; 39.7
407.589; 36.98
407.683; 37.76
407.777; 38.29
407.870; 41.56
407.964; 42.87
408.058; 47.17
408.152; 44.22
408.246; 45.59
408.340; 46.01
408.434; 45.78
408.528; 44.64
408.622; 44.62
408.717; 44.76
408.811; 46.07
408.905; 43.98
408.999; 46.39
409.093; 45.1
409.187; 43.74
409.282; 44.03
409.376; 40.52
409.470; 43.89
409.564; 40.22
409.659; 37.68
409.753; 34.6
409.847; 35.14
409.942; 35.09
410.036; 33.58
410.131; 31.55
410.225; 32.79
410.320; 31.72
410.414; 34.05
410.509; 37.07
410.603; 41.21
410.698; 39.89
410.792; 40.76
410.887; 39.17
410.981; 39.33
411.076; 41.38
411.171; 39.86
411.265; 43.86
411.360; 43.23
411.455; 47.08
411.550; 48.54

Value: -0.66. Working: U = 0.060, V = -0.15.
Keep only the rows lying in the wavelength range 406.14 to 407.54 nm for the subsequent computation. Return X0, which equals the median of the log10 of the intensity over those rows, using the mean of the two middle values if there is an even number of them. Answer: 1.63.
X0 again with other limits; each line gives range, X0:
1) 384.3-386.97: 1.49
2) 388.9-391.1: 1.52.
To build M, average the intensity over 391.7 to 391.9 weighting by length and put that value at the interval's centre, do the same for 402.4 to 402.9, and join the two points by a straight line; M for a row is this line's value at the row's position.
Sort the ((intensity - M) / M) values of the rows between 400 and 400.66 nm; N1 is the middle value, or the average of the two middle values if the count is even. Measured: -0.03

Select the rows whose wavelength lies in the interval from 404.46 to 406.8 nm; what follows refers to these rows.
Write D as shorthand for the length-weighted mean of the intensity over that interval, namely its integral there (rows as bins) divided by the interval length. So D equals 43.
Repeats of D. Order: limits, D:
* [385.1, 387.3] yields 32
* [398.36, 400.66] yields 42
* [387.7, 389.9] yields 28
